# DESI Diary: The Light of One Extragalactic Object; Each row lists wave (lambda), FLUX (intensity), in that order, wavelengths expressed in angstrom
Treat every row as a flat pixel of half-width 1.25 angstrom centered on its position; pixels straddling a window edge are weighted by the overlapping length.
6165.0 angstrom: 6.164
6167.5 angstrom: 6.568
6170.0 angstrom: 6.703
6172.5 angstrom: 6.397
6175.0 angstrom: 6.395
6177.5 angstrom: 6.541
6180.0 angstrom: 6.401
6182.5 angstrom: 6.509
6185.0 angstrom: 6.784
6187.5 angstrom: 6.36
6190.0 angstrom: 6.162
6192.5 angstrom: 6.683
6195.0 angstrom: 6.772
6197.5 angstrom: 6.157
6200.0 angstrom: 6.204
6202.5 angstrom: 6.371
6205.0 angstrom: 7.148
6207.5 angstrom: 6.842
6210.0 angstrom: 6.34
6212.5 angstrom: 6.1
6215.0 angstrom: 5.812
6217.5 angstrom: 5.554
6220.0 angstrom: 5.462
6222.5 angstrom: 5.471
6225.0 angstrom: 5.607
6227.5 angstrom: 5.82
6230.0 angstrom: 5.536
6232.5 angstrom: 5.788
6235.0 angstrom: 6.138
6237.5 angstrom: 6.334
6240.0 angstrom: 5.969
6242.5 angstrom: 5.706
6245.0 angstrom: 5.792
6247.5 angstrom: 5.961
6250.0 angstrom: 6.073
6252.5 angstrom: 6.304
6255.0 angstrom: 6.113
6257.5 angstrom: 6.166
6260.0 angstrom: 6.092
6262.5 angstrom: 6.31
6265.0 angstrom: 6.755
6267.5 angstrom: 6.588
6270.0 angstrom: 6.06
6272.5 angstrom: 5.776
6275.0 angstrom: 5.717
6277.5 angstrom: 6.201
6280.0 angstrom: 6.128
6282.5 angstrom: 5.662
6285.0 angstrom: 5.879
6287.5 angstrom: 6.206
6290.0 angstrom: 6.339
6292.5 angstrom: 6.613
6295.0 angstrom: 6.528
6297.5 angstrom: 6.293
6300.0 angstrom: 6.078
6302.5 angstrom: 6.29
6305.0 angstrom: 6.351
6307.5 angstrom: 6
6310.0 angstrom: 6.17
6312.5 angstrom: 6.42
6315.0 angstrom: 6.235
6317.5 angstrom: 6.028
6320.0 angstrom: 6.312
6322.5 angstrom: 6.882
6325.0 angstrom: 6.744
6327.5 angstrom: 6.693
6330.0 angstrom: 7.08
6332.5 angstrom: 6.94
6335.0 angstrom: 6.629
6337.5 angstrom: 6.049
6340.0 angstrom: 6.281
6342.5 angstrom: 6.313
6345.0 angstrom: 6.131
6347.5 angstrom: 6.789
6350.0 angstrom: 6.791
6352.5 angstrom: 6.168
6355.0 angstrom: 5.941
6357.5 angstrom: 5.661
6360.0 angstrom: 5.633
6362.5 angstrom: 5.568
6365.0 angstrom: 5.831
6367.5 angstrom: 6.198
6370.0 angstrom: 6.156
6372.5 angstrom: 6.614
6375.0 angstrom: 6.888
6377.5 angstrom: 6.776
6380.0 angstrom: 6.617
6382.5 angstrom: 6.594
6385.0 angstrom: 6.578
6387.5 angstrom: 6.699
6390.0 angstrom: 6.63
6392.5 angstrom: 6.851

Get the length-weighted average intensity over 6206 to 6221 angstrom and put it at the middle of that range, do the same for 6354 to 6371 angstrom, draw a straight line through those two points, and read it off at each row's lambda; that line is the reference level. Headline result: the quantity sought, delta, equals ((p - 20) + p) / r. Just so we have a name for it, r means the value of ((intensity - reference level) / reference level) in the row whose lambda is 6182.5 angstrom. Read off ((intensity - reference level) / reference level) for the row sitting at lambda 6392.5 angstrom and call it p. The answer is -284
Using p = 0.18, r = 0.07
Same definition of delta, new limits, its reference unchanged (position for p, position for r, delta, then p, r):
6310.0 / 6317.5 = -990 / 0.04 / 0.02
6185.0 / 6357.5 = 593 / 0.12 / -0.03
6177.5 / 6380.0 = -146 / 0.07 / 0.14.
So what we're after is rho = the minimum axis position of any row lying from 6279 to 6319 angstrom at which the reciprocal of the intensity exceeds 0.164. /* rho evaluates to 6282.5 angstrom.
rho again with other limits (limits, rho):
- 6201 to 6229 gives 6215.0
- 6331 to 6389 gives 6337.5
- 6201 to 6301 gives 6215.0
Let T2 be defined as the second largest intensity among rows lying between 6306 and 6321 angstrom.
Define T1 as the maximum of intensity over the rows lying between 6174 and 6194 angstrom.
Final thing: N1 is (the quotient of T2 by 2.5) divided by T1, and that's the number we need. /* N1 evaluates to 0.372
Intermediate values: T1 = 6.784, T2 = 6.312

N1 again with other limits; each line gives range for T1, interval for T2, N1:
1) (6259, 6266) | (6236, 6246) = 0.353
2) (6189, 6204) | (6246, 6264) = 0.372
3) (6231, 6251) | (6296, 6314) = 0.401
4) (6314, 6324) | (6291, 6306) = 0.379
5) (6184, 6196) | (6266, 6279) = 0.366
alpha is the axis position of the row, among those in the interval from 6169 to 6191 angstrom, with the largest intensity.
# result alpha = 6185.0 angstrom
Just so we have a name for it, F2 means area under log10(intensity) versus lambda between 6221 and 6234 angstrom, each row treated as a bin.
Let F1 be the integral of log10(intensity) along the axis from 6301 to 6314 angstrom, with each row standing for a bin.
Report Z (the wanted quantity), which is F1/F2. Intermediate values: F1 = 10.3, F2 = 9.8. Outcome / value 1.06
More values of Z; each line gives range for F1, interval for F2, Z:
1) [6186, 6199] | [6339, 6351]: 1.08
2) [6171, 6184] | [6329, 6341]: 1.07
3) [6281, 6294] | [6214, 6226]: 1.14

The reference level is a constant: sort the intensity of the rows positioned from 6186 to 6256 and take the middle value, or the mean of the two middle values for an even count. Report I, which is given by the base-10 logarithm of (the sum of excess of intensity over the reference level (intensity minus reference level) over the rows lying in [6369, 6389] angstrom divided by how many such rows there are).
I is -0.3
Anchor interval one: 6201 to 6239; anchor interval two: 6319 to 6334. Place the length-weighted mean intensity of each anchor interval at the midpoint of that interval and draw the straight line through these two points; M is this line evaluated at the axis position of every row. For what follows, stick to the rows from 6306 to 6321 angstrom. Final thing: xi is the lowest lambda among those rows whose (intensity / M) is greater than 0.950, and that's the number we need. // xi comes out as 6312.5 angstrom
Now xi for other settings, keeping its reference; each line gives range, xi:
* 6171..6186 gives 6172.5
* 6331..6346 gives 6332.5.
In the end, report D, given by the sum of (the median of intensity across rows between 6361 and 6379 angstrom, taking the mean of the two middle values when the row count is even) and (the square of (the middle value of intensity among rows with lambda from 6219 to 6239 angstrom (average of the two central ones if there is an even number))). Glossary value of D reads 39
